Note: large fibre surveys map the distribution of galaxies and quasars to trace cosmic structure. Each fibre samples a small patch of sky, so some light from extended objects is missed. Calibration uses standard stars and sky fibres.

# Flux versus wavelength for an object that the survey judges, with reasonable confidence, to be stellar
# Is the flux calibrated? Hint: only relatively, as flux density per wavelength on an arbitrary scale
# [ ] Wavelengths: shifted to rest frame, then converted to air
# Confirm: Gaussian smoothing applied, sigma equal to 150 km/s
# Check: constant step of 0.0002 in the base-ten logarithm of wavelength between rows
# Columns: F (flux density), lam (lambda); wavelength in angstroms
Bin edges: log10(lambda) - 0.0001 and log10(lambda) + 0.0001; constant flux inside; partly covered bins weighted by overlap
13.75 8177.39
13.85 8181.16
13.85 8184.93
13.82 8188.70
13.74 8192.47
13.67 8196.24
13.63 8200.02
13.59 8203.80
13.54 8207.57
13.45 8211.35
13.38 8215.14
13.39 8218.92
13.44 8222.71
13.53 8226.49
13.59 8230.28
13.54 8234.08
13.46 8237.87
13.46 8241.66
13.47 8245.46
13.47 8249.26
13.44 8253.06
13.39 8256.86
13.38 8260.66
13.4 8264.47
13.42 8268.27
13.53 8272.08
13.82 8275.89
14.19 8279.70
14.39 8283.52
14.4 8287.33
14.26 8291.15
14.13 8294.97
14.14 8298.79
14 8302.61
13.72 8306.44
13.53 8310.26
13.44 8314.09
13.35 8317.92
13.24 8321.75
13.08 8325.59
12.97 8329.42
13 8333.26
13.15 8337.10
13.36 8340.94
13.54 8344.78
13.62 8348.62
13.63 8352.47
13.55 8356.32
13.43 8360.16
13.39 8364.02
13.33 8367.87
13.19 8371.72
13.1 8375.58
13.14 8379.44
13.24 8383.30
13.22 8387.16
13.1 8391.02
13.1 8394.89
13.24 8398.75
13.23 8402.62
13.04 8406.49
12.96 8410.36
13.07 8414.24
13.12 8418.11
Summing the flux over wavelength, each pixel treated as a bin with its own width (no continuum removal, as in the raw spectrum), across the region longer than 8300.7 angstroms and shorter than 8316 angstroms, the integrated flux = 209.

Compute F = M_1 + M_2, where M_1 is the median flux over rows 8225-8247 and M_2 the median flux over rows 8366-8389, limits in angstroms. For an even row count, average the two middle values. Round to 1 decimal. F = 26.7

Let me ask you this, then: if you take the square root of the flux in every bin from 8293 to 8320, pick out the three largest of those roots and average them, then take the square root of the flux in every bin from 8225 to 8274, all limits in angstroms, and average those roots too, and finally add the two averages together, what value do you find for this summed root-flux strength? 7.42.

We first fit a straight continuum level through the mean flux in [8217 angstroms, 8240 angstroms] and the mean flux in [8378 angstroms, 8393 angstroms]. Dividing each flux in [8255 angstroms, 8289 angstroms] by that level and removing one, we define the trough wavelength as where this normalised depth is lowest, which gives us 8260.66 angstroms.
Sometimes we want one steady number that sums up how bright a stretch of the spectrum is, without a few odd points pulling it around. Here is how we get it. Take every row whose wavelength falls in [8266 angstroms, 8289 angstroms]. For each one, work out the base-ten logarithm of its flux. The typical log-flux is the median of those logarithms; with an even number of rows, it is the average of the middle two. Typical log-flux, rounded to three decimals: 1.146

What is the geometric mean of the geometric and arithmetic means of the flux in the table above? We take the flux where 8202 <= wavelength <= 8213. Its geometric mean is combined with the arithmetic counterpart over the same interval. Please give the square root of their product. 13.5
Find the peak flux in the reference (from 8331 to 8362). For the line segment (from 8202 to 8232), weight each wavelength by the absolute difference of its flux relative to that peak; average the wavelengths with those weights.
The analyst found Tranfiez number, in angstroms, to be 8217.1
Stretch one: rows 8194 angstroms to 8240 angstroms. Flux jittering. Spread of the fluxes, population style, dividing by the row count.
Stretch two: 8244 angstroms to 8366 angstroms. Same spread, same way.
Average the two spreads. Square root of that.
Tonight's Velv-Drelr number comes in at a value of 0.485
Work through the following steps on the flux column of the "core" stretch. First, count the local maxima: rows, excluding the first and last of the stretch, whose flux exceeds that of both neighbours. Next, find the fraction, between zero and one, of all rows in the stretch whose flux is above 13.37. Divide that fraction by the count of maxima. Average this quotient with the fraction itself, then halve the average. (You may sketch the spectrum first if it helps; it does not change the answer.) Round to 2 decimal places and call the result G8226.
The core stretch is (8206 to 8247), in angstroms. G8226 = 0.50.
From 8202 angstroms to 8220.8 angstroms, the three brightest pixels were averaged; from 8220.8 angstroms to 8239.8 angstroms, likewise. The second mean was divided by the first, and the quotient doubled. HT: 2.00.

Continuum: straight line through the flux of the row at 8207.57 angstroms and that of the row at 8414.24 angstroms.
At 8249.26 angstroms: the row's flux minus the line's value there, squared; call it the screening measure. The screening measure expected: 0.001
